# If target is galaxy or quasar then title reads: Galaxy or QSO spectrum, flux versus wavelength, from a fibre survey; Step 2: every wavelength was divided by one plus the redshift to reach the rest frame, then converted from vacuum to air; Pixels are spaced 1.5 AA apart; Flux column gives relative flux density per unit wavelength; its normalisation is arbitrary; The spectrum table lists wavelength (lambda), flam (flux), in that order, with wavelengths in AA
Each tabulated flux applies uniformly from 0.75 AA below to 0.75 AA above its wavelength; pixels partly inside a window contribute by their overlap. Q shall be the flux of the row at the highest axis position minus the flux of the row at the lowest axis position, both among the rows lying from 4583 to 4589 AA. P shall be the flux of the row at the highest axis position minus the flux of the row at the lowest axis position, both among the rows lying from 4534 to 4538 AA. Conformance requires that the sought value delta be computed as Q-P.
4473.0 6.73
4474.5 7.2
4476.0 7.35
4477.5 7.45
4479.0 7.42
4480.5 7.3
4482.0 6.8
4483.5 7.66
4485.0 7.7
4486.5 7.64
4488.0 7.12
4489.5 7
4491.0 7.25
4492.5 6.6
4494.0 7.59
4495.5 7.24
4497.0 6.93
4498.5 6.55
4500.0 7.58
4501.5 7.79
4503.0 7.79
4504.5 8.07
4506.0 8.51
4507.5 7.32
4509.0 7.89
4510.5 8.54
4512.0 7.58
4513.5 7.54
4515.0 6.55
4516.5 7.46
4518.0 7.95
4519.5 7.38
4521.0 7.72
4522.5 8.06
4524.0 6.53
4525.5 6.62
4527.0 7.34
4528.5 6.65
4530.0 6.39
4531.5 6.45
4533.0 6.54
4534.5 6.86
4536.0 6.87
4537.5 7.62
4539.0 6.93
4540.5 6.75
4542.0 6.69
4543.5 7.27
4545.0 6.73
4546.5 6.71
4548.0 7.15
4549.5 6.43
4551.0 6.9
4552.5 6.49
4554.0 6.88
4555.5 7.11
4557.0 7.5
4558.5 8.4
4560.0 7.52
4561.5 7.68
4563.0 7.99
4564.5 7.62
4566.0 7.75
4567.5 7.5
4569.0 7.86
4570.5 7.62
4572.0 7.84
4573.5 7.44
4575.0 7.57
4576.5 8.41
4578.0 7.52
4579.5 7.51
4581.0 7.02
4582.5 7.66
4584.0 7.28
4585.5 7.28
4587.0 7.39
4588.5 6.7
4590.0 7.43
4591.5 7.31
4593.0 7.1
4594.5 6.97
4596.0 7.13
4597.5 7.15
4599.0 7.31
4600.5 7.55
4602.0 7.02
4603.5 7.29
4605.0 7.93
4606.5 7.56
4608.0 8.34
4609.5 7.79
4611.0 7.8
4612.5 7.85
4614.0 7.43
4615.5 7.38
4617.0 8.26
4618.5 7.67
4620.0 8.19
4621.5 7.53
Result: -1.3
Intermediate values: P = 0.76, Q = -0.6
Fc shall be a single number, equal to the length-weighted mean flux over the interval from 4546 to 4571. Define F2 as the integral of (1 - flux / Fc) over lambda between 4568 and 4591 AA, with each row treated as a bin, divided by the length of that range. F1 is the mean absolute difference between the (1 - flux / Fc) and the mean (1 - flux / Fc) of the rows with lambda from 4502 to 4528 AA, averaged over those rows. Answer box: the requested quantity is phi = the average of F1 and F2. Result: 0.022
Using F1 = 0.062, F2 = -0.02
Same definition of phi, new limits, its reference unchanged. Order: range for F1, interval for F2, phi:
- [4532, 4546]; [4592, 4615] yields 0.008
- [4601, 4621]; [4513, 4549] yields 0.044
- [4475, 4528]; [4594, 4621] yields 0.011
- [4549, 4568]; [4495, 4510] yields 0.016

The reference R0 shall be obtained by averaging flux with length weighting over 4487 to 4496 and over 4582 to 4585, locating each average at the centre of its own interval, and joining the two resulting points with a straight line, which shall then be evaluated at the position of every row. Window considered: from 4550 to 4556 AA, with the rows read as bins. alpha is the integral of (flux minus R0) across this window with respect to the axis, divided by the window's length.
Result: -0.52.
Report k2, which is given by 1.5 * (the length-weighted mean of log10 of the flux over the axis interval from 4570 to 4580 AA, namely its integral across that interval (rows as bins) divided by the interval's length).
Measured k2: 1.33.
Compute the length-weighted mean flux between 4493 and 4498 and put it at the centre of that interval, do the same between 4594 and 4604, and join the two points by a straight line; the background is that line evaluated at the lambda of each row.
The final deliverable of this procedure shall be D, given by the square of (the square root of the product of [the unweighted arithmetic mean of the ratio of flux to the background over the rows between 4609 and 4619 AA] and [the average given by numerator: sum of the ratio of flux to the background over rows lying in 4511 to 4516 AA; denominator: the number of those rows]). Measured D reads 1.08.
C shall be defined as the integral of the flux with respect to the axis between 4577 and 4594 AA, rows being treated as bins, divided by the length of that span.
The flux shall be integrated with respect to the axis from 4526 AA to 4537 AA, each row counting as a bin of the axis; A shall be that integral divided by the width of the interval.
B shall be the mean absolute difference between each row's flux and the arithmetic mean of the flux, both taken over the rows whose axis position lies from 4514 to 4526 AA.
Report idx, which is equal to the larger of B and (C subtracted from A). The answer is 0.54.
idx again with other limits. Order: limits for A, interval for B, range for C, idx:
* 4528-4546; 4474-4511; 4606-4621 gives 0.38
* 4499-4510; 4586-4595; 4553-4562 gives 0.35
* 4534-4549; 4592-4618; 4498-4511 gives 0.34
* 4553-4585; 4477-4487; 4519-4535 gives 0.64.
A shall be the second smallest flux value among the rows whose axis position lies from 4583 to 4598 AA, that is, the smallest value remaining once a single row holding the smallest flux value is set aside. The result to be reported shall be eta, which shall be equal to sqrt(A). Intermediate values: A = 6.97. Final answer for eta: 2.64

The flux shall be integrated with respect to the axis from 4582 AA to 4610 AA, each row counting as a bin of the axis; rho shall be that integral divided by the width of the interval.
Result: 7.4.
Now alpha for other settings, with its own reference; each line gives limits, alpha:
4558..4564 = 0.50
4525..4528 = -0.27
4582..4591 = -0.17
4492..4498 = -0.07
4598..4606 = -0.08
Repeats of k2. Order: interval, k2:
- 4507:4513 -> 1.34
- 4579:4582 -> 1.29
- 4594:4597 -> 1.27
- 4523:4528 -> 1.26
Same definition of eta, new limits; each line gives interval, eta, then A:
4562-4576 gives 2.74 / 7.5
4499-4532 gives 2.54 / 6.45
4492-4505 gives 2.57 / 6.6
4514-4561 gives 2.54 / 6.43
